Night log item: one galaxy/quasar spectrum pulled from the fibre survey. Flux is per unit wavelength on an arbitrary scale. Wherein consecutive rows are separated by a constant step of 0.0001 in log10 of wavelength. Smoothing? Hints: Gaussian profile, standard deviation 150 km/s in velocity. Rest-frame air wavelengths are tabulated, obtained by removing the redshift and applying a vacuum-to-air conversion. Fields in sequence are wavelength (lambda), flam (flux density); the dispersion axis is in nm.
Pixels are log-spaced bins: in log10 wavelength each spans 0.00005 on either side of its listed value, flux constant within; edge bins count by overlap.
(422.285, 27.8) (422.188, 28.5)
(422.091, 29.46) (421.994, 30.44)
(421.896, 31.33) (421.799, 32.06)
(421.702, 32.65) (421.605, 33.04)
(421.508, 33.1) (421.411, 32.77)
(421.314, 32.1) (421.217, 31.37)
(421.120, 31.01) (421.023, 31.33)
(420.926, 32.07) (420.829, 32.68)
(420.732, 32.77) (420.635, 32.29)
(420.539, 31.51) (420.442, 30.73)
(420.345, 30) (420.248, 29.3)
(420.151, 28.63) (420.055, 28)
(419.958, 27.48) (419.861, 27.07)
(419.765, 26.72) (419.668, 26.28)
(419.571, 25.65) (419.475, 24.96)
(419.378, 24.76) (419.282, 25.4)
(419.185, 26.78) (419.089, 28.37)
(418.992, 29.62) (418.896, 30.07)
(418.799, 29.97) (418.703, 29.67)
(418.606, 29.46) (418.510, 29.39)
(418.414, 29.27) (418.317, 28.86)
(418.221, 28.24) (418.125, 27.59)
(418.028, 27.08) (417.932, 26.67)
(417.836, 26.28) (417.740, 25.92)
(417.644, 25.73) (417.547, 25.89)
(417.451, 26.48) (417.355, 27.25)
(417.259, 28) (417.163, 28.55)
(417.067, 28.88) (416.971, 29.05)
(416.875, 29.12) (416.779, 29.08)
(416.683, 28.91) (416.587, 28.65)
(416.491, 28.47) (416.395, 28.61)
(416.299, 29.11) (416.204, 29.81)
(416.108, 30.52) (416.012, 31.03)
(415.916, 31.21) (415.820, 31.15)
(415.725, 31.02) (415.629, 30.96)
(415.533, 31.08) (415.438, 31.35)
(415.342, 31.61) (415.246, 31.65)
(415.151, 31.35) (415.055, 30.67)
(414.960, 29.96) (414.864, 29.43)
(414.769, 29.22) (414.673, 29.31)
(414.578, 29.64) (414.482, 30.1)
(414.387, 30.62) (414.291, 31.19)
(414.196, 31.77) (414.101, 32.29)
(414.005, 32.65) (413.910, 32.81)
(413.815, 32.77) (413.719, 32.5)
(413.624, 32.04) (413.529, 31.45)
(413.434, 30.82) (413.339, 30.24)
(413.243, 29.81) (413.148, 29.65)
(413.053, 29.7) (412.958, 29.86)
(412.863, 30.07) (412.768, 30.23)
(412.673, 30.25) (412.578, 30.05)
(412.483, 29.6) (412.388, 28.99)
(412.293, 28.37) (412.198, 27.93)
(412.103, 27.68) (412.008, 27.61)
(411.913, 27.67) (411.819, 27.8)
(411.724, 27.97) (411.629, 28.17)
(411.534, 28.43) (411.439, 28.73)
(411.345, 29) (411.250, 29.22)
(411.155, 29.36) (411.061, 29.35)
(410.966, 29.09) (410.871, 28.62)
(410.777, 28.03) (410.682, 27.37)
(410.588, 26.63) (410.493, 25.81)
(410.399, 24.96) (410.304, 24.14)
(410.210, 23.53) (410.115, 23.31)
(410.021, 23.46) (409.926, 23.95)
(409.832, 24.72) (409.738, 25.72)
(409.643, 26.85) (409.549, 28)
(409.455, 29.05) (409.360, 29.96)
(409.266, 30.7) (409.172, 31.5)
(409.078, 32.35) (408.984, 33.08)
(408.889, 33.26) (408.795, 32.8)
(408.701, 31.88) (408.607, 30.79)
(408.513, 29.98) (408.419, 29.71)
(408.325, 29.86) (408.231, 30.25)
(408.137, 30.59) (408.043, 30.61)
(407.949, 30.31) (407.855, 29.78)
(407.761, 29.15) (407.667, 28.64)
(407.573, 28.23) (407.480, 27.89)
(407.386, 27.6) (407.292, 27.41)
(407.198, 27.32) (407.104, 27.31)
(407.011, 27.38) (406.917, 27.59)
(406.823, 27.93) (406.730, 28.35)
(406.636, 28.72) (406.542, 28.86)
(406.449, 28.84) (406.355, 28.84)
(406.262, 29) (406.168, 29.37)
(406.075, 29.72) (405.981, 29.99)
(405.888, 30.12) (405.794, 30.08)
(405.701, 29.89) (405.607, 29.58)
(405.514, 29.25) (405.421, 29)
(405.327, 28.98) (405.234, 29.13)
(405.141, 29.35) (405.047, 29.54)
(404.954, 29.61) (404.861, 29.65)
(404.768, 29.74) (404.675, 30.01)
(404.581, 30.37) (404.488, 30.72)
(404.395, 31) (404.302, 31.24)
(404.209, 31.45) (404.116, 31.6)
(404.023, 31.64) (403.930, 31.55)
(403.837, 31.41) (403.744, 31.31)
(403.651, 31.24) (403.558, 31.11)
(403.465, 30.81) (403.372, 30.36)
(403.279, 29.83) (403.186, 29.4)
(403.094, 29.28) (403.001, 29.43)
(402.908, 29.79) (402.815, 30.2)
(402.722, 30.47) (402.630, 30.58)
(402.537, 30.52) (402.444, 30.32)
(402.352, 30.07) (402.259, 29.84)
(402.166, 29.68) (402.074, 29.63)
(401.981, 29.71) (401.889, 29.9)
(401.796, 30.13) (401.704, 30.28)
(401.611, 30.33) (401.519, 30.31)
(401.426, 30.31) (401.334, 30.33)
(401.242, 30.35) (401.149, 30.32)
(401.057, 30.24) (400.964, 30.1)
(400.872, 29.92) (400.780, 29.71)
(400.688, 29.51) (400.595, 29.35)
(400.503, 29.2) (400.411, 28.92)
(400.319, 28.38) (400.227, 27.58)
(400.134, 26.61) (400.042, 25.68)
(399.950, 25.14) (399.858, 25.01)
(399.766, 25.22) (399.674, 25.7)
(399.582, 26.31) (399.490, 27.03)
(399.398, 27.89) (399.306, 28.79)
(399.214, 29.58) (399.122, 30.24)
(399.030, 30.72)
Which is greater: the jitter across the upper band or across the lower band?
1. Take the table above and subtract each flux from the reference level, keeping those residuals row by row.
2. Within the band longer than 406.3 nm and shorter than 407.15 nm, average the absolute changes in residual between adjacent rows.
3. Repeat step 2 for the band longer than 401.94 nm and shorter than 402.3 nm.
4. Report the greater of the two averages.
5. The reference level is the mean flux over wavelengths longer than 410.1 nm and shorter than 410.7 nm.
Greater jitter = 0.20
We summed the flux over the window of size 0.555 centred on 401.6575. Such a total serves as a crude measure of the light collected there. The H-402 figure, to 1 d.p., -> 181.3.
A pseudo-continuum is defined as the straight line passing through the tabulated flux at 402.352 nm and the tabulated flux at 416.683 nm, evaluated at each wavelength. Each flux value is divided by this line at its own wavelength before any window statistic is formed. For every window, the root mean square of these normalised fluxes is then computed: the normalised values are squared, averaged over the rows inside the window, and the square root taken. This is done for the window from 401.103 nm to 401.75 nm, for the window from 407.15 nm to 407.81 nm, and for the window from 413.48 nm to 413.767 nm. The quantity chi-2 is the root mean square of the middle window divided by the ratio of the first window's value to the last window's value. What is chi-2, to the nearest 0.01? 1.03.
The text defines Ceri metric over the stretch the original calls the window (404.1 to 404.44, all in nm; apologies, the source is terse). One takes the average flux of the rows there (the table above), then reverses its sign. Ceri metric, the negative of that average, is -31.3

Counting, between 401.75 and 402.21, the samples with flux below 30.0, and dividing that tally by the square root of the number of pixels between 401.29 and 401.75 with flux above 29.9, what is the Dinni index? 1.8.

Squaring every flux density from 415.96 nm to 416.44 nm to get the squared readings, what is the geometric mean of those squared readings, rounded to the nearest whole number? 888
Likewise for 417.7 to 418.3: 726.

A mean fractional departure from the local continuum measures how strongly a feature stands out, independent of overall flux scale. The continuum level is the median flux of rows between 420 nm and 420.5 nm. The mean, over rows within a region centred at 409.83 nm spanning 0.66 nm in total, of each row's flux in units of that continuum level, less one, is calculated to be -0.14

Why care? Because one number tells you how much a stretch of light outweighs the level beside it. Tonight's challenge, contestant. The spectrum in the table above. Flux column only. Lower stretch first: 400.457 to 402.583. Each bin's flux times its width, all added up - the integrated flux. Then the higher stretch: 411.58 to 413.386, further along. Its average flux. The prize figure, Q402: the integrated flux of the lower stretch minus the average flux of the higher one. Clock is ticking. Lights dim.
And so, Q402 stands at 35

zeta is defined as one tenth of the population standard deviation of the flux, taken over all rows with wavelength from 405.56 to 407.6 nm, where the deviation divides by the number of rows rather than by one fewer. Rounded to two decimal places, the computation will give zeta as 0.10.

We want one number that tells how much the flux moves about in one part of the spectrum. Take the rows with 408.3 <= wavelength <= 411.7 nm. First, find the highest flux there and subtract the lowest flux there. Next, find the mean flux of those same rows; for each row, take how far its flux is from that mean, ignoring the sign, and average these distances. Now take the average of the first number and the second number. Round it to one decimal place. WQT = 6.1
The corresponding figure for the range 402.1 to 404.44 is 1.5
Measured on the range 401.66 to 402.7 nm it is 0.6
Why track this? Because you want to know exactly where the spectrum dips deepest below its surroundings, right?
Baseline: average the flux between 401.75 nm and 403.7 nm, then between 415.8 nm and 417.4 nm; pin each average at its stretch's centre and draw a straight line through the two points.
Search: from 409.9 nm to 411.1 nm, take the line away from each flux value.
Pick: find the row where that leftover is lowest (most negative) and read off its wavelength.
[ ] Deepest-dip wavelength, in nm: 410.115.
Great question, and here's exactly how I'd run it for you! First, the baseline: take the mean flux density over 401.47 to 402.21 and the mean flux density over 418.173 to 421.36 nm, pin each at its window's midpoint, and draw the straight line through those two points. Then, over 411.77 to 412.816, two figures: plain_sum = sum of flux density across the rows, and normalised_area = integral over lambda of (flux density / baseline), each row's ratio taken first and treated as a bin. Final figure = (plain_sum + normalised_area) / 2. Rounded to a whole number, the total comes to 159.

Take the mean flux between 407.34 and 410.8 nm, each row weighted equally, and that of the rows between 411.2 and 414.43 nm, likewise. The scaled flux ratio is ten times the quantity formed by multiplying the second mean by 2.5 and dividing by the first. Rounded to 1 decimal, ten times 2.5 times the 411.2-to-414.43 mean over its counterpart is 26.3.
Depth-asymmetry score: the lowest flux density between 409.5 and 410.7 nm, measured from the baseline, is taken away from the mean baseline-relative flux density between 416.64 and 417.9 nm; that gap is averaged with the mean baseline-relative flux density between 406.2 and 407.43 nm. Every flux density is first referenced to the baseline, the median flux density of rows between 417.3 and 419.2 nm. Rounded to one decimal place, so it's 2.2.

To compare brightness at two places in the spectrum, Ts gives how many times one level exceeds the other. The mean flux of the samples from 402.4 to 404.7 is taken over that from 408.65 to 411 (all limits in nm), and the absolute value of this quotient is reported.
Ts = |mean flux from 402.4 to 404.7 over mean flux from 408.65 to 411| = 1.10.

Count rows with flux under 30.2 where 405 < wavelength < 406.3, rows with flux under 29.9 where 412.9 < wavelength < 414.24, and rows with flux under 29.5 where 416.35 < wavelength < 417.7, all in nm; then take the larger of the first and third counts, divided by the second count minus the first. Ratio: -1.4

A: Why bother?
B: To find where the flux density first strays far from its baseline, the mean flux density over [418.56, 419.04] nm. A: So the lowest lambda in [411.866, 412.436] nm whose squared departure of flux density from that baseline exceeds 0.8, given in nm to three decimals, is 411.913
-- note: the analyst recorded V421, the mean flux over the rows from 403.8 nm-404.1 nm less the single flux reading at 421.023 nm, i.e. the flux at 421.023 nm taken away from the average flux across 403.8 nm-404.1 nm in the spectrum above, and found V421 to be 0.2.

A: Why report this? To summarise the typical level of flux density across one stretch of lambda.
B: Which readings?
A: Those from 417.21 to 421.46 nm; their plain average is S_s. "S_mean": 28.7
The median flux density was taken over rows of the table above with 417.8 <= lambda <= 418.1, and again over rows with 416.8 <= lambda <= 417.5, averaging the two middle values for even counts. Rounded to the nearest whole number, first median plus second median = 55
